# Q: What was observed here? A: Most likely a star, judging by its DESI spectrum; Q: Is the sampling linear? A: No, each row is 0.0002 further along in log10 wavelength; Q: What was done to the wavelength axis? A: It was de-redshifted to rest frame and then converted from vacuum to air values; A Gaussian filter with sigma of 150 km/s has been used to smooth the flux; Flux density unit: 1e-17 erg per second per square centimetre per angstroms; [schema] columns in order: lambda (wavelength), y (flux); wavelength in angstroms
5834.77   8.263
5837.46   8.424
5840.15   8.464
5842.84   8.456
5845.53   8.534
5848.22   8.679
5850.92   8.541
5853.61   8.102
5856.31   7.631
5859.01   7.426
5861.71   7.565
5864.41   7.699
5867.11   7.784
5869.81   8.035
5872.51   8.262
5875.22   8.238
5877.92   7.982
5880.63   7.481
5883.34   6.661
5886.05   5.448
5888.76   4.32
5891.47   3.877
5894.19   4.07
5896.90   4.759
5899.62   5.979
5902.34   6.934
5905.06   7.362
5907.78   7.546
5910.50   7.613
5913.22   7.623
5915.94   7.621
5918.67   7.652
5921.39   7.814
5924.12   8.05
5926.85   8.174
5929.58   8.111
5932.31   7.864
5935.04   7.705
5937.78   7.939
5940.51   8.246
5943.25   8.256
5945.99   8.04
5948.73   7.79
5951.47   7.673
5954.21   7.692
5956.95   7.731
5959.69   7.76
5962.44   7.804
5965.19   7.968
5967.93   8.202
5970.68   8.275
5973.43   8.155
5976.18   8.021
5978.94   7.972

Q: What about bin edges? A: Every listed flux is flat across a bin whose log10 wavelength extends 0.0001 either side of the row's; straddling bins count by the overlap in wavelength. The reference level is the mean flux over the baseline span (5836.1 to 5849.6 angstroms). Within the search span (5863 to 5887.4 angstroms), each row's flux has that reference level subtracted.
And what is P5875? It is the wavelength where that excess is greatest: 5872.51 angstroms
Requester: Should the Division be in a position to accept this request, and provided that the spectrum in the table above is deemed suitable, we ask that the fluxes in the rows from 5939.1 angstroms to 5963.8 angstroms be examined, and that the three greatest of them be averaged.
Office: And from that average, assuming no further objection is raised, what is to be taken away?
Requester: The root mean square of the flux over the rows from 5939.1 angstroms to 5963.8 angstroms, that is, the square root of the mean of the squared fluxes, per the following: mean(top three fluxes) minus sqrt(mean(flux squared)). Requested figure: 0.29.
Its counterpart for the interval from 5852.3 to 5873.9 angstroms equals 0.32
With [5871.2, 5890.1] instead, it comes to 1.10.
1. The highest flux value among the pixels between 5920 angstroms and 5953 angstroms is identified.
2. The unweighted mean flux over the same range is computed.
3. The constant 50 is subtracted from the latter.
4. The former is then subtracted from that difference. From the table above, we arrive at -50.3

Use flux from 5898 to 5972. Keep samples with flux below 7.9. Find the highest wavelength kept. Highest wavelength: 5962.44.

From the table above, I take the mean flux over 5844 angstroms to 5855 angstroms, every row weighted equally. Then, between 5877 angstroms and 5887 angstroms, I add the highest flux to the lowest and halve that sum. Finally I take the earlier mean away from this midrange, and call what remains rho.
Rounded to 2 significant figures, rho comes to -1.7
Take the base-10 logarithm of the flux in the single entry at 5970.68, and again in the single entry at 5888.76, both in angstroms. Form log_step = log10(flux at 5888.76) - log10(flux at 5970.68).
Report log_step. -0.282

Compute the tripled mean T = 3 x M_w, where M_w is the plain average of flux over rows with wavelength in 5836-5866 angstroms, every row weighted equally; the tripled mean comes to 24.4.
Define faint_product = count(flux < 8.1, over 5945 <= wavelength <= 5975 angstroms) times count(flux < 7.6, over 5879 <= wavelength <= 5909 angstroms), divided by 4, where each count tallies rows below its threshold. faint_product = 22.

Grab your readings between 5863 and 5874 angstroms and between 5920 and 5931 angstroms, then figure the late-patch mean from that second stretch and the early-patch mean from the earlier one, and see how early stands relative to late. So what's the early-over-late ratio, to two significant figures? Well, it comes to 0.99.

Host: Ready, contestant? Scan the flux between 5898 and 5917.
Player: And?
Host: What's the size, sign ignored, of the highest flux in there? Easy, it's 7.6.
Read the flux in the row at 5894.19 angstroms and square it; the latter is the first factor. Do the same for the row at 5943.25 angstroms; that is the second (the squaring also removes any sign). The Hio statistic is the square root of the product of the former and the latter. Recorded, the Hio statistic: 34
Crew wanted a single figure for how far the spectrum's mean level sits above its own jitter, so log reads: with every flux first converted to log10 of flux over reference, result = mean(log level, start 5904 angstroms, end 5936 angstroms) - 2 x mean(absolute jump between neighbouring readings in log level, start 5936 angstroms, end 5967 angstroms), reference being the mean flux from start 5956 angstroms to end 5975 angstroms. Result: -0.03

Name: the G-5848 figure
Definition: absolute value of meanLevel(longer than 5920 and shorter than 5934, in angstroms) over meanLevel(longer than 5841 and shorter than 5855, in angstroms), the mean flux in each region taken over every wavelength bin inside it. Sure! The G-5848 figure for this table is 0.95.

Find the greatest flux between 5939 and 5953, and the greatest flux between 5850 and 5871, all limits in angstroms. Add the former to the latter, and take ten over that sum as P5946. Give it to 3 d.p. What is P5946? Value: 0.595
